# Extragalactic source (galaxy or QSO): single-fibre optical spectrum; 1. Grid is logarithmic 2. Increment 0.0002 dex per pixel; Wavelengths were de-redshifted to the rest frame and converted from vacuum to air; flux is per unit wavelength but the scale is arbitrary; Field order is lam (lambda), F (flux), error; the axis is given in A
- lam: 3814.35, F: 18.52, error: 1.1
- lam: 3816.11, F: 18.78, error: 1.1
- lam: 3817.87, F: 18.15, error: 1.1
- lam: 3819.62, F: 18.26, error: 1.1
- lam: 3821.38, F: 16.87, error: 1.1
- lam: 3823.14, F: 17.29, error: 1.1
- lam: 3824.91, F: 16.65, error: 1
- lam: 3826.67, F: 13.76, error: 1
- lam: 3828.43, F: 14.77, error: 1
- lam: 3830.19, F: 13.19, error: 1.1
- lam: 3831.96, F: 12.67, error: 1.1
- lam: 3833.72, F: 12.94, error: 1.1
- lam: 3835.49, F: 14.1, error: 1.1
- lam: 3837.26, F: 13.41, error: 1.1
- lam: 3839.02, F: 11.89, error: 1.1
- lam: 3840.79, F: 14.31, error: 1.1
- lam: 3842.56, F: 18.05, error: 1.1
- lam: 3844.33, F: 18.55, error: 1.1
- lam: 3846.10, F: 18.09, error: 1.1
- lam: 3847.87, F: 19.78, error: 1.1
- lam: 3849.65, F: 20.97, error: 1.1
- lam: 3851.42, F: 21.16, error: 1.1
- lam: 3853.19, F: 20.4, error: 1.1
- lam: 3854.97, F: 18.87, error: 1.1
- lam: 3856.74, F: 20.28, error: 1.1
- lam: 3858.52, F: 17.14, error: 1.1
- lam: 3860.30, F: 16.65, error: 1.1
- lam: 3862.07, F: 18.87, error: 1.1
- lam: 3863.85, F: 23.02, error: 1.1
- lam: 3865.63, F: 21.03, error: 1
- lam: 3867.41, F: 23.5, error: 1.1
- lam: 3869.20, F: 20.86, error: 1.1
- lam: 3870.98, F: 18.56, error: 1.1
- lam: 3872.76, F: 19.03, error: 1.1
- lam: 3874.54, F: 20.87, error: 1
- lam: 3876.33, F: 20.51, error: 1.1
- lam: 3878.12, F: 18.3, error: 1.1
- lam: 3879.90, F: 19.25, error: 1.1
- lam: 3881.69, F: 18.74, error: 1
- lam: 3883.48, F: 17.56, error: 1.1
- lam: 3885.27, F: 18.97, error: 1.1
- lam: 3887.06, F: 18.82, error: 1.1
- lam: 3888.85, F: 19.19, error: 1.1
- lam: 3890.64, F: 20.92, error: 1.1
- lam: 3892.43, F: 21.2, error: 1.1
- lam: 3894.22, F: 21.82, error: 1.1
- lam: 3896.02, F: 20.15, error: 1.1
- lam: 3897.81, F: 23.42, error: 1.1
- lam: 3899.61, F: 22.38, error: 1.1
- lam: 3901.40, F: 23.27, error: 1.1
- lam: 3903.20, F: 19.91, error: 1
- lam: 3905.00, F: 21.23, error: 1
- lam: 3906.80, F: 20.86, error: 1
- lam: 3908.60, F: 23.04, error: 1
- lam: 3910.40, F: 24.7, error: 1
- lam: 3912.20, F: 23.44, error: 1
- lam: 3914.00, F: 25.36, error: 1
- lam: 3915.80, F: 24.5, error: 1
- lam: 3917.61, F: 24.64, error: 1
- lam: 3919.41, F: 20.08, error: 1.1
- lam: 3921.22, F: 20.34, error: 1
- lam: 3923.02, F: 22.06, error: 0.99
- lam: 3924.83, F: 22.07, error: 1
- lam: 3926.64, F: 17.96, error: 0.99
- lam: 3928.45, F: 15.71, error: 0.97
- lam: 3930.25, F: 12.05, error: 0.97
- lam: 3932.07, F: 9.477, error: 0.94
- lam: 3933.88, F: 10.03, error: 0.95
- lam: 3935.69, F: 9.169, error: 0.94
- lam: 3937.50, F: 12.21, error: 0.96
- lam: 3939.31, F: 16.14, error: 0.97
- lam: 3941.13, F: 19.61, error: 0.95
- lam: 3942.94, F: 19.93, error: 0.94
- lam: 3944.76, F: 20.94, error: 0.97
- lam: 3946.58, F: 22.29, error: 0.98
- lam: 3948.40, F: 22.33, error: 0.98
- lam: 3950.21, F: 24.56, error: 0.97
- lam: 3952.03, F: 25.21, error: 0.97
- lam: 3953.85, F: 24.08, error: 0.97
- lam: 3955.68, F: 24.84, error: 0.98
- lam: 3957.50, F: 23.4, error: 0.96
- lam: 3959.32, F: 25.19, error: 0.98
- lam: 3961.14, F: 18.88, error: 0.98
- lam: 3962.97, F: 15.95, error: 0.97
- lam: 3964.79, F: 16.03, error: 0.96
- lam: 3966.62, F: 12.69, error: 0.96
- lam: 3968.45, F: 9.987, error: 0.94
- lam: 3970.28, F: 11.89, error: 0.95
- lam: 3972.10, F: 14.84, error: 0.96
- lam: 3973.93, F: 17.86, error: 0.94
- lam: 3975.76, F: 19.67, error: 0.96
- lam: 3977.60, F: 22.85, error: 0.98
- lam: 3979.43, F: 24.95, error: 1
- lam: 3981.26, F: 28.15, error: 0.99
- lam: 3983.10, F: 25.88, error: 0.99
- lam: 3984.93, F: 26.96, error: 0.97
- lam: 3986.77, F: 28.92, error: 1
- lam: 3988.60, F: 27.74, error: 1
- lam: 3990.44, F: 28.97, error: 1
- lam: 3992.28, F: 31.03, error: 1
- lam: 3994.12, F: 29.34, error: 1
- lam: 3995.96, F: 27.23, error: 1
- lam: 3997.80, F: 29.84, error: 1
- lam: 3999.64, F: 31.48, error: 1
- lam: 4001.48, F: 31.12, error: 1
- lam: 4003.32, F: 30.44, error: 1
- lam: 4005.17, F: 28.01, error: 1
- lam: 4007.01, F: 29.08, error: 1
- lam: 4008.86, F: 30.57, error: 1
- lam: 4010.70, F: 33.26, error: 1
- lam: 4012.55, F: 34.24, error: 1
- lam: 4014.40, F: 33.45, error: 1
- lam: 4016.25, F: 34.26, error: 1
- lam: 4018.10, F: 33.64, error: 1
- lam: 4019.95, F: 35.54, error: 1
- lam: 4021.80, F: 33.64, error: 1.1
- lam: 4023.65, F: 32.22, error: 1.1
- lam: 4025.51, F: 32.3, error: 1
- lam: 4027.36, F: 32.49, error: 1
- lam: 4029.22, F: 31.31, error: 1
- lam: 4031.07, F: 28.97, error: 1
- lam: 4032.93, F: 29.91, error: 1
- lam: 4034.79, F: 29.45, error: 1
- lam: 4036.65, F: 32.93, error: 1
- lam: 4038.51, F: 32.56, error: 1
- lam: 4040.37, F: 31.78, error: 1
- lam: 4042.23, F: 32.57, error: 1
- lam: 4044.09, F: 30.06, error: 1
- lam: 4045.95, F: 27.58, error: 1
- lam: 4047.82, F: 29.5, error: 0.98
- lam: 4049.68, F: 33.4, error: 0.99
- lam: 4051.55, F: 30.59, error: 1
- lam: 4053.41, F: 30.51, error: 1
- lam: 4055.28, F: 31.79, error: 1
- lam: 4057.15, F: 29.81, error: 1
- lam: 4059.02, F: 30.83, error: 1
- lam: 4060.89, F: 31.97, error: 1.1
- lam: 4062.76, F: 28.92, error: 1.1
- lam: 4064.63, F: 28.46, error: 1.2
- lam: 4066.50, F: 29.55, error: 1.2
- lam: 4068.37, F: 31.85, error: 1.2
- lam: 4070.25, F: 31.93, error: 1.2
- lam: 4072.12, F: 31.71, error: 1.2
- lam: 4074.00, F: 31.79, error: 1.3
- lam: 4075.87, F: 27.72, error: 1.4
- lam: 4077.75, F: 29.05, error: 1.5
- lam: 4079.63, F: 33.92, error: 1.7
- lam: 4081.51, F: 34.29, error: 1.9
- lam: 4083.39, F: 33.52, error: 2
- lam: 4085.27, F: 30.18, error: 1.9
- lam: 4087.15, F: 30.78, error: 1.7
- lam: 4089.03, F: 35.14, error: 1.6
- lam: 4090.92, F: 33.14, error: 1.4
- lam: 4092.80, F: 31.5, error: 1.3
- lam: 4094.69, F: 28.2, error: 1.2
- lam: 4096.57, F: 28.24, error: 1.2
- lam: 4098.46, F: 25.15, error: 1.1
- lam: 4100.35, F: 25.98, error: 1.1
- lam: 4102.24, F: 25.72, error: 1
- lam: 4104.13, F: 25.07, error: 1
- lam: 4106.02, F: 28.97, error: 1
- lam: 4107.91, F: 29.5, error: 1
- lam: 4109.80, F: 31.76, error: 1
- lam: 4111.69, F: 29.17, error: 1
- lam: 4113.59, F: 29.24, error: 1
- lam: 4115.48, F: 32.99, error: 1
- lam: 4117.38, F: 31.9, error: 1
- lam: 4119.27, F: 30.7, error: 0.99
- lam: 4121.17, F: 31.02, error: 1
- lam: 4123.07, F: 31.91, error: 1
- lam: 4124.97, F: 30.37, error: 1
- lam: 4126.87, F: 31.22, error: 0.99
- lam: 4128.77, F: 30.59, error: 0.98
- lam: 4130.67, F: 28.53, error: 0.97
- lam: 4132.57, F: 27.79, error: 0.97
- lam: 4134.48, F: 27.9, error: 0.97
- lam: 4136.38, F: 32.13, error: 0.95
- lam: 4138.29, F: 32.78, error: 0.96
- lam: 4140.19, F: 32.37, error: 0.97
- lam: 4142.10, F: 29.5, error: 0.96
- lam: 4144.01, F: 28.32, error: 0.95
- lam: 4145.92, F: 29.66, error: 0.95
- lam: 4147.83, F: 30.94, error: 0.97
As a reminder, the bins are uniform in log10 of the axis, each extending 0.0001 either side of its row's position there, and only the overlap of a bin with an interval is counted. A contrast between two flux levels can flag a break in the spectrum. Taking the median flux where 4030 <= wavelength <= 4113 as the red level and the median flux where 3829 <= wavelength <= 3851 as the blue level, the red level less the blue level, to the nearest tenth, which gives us 16.1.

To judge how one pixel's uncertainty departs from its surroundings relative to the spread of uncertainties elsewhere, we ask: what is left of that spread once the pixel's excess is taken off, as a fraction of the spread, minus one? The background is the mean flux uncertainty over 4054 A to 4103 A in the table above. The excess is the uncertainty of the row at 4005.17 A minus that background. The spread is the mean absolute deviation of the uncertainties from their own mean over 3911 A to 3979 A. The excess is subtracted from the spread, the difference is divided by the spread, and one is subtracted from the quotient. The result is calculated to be 17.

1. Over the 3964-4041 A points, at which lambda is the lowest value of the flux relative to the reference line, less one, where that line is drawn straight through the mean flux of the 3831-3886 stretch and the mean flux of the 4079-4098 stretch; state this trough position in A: 3968.45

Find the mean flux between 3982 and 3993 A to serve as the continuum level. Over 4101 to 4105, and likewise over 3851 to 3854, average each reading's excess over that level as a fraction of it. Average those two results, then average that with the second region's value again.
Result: -0.22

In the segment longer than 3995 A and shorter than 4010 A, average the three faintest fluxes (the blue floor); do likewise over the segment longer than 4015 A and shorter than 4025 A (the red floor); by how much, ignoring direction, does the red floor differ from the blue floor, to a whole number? 5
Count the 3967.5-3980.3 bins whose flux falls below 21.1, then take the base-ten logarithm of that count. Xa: 0.70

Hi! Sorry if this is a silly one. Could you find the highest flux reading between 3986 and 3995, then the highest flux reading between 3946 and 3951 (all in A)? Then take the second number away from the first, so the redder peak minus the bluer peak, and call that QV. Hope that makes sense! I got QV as 6.5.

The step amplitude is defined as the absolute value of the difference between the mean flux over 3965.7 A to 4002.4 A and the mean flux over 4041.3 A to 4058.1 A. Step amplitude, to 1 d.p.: 6.6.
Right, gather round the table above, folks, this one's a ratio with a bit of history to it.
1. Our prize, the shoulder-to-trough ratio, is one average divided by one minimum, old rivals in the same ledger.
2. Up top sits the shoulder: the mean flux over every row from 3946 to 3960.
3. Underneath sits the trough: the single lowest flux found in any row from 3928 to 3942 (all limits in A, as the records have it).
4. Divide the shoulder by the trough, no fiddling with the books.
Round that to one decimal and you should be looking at 2.6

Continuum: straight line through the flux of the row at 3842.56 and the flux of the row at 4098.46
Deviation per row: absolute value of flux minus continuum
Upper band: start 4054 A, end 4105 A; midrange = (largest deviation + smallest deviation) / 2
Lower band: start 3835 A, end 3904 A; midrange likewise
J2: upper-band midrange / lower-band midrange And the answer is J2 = 1.7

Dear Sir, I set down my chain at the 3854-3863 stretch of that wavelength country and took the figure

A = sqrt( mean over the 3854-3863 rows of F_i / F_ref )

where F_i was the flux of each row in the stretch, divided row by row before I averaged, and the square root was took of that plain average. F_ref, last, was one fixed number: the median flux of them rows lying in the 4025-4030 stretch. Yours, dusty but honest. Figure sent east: 0.75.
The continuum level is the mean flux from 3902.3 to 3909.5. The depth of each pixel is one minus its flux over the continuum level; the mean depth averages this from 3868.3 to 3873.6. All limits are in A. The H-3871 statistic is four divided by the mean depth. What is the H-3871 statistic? 48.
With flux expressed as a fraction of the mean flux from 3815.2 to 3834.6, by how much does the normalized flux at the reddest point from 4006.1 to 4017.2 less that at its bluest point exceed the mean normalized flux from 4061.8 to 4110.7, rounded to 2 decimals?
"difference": -1.58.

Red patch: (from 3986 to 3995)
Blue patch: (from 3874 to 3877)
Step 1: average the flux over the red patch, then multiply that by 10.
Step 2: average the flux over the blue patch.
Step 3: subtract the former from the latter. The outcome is -271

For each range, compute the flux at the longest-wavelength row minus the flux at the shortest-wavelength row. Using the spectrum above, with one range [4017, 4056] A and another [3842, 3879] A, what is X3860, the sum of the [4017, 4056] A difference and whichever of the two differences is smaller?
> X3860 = -3.7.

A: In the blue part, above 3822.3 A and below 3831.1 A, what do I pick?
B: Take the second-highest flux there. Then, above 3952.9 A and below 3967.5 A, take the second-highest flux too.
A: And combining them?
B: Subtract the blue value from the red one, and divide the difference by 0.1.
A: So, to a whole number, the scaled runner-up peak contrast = 82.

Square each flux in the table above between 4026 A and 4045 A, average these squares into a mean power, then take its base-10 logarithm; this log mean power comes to 2.99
